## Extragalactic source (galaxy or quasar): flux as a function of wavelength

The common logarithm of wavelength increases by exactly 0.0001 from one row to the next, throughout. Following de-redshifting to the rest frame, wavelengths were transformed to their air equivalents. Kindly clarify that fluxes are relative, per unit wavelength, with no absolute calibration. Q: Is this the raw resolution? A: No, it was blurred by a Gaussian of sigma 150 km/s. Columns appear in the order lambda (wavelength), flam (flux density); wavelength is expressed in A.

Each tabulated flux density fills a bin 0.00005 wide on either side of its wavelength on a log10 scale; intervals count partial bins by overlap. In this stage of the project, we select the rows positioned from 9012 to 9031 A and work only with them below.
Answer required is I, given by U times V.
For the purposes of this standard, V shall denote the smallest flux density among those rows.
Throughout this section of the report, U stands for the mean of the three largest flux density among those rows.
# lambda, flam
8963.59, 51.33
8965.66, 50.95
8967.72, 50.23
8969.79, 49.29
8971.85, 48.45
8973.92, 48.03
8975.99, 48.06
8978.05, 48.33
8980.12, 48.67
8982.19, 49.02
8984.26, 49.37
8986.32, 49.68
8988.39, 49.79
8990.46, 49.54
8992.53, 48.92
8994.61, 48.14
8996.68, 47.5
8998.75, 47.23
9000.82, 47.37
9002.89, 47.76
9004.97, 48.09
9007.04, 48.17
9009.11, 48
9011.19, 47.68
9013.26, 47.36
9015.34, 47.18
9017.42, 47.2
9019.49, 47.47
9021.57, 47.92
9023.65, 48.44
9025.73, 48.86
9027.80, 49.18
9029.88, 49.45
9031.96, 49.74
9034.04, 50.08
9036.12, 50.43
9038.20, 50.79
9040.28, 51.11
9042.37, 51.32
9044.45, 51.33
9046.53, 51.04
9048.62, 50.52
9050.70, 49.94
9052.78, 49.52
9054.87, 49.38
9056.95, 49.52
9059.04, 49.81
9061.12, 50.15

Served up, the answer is 2320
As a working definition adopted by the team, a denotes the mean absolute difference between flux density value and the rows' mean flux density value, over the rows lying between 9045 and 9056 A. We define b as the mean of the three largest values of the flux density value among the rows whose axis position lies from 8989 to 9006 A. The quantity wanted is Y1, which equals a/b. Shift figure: 0.011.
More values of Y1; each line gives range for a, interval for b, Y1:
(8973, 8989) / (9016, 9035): 0.012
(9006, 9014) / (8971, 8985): 0.006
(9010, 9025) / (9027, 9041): 0.007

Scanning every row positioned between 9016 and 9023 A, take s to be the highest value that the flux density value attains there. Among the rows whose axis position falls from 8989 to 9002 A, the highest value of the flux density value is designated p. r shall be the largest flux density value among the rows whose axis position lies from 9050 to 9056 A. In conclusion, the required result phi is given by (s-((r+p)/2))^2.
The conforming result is 3.3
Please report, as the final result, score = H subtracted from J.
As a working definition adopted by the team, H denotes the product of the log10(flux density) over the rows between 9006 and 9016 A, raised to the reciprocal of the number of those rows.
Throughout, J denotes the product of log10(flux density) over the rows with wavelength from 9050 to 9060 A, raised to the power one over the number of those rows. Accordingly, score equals 0.017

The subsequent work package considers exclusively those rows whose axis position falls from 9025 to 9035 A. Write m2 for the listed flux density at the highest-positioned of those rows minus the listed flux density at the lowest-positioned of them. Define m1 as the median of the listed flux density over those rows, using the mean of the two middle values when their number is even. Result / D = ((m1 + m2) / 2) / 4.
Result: 6.33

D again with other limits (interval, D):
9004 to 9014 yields 5.91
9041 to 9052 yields 6.21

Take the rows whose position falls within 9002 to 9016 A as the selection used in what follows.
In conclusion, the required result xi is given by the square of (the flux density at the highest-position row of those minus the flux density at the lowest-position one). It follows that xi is 0.34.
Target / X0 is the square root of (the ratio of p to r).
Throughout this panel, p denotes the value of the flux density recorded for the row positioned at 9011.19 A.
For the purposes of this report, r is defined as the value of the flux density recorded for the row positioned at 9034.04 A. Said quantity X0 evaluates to 0.98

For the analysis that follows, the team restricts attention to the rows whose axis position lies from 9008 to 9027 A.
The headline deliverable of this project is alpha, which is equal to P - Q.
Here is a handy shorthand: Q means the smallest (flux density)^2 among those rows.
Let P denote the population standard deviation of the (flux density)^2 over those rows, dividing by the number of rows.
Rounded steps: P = 52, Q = 2226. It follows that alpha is -2174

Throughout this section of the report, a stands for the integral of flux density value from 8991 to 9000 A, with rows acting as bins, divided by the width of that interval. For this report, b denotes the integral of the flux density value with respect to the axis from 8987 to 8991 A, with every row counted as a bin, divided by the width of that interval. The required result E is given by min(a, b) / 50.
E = 0.960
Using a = 48.0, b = 49.7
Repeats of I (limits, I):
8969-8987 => 2375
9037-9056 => 2531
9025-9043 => 2495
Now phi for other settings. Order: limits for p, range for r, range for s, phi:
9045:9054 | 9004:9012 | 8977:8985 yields 0.1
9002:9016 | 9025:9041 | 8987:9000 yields 0.0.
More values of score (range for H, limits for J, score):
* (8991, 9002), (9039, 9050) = 0.028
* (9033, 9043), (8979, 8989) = -0.013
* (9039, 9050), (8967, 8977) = -0.020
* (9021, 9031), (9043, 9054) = 0.015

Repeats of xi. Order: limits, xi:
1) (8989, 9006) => 2.10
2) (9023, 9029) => 0.55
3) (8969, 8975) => 1.59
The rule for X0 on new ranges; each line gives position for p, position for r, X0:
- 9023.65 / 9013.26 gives 1.01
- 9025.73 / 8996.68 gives 1.01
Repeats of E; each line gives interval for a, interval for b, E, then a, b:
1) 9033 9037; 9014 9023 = 0.949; 50.3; 47.4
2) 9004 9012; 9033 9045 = 0.960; 48.0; 50.8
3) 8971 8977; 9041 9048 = 0.962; 48.1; 51.1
